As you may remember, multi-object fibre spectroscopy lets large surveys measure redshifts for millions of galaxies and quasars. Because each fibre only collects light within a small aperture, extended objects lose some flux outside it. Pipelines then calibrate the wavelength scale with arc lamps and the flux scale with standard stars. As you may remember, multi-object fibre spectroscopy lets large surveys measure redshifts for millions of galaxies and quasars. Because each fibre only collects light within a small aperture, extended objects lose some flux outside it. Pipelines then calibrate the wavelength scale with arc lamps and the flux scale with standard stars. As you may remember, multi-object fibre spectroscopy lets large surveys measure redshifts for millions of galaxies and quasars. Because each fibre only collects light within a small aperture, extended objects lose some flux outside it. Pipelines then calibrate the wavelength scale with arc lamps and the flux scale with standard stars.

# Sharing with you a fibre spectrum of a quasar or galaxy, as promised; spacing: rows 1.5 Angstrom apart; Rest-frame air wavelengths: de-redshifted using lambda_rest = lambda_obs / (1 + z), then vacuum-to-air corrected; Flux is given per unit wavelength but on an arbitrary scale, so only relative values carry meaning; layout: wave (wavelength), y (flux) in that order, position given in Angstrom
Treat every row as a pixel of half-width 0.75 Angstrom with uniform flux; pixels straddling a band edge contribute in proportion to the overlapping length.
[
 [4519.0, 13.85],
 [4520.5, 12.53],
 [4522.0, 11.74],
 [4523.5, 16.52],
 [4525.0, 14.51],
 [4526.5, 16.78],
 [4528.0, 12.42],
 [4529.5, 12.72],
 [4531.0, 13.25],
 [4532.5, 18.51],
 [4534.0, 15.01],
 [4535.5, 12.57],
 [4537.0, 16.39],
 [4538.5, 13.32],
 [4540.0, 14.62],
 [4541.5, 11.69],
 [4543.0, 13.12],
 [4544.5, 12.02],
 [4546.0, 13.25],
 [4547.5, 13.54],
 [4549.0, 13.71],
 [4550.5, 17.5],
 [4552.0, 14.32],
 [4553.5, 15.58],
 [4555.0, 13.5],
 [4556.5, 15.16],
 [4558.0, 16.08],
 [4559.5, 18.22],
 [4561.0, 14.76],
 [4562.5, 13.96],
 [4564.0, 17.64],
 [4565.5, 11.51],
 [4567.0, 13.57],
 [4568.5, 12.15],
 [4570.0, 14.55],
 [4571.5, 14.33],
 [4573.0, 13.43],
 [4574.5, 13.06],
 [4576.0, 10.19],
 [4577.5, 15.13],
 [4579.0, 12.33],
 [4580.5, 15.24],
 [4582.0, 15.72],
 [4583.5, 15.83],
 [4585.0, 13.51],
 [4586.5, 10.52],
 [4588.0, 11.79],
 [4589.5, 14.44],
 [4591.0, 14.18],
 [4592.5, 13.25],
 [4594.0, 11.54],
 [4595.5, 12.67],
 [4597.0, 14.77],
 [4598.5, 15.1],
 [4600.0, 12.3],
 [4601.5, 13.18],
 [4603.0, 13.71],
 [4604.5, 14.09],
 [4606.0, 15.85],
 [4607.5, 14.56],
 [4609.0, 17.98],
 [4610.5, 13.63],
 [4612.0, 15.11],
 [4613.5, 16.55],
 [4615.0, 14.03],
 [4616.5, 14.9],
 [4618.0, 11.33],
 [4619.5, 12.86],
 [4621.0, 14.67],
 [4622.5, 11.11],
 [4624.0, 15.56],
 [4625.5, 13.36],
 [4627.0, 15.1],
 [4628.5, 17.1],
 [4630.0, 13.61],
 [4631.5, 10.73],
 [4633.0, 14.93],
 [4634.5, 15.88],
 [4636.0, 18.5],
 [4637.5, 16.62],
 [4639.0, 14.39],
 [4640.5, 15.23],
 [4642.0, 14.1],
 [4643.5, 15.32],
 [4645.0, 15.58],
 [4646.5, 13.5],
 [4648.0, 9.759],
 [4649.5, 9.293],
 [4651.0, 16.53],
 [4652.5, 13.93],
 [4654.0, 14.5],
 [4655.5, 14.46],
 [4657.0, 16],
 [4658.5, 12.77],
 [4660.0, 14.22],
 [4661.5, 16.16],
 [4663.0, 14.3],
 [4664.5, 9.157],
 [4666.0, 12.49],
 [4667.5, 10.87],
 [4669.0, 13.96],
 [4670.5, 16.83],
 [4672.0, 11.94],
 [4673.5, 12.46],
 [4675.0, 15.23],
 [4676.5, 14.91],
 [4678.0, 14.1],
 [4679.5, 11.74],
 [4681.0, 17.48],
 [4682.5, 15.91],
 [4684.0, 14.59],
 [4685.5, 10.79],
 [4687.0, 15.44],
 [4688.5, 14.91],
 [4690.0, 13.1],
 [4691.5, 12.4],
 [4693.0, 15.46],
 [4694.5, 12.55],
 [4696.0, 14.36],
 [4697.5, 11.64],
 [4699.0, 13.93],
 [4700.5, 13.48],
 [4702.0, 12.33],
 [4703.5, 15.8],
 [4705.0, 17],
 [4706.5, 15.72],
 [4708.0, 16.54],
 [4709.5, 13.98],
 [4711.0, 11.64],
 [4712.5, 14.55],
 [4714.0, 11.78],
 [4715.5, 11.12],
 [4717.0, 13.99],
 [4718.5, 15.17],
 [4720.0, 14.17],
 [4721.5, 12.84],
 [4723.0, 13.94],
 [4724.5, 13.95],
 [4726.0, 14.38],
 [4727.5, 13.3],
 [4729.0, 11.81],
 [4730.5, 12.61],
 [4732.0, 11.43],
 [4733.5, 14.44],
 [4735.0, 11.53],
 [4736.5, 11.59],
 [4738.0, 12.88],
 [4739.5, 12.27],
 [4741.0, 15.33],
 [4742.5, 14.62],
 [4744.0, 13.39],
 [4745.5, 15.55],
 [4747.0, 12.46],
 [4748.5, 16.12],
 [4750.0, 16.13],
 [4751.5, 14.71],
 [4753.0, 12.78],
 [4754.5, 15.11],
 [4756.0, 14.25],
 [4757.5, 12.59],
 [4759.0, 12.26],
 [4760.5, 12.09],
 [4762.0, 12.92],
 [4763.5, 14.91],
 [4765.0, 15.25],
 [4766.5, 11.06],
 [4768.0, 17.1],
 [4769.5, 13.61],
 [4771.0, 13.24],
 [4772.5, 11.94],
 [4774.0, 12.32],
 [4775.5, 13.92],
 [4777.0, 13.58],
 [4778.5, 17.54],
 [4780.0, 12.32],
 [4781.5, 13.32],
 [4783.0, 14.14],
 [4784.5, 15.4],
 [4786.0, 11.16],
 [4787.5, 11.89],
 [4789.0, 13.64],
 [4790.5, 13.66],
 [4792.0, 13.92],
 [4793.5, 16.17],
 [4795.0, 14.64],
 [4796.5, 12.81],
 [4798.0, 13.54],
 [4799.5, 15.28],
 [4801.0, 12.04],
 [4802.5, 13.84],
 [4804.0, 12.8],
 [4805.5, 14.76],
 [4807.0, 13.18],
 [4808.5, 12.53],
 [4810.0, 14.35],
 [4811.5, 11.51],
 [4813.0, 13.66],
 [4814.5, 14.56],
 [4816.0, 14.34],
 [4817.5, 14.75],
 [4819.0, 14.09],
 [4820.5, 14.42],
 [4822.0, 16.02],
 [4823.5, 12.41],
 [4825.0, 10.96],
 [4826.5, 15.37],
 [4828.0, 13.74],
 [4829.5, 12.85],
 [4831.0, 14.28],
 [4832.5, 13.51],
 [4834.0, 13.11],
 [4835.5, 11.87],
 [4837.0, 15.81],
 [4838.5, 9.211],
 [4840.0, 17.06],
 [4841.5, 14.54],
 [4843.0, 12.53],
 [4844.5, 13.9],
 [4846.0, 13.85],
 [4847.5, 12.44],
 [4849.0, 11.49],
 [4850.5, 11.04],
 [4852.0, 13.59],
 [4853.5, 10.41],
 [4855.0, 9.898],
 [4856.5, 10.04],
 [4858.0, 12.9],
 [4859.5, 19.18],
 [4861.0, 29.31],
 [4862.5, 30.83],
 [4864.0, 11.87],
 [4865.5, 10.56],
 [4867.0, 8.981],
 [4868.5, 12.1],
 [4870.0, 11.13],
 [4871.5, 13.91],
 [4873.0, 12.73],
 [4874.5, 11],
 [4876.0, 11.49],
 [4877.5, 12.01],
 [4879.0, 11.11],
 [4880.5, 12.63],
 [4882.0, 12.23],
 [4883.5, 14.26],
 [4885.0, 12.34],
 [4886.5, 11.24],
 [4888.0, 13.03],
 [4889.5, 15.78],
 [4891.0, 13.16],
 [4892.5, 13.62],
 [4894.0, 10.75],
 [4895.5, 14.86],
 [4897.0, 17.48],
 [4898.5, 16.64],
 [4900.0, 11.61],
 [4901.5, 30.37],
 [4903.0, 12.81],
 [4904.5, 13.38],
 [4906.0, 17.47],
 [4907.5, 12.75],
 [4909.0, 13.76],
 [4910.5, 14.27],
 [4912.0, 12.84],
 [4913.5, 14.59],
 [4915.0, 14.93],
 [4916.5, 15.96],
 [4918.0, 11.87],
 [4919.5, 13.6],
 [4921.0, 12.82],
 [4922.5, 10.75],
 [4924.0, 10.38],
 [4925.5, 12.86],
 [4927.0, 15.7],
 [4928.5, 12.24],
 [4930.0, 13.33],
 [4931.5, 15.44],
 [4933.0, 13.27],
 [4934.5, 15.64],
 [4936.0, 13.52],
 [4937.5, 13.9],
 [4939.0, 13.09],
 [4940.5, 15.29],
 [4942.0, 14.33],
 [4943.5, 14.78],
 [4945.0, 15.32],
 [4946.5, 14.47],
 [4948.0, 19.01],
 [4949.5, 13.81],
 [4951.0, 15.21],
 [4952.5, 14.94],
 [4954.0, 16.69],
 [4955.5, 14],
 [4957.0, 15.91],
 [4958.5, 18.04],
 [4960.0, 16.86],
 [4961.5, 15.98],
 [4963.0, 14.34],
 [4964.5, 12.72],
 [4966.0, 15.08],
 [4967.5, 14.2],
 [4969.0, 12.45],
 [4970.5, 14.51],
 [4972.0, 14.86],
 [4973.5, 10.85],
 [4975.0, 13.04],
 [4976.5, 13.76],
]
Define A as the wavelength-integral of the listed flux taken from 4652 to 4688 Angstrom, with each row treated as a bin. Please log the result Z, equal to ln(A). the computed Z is 6.2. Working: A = 502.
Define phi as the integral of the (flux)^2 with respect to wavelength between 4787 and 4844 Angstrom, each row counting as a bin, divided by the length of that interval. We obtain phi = 190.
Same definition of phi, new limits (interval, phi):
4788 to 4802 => 195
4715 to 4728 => 189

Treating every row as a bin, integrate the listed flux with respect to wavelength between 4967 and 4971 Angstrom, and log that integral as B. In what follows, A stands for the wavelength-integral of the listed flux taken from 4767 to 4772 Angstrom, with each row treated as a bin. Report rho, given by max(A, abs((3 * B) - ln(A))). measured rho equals 159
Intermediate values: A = 72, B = 55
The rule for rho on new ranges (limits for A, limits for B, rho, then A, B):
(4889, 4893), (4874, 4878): 134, 56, 46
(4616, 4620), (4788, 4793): 203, 52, 69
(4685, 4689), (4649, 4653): 157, 55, 54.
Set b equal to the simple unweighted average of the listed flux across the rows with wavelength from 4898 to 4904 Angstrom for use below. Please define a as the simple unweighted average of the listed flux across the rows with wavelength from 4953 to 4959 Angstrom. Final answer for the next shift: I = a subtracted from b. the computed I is 1.7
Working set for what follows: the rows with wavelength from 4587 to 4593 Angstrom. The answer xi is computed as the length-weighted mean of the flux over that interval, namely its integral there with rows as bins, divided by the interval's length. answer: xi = 13.3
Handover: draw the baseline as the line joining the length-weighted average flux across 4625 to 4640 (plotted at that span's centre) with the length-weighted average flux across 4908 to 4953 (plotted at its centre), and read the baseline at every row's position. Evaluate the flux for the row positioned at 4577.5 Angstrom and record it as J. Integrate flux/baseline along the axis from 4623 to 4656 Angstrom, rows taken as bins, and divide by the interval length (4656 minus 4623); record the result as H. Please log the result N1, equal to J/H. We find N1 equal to 15.8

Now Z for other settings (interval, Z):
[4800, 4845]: 6.4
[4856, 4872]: 5.5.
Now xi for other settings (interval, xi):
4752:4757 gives 14.0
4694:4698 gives 12.9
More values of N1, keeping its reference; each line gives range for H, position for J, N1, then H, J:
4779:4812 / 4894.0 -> 11.5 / 0.93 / 10.75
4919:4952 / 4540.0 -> 14.6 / 1.00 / 14.62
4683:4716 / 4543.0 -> 14.1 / 0.93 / 13.12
